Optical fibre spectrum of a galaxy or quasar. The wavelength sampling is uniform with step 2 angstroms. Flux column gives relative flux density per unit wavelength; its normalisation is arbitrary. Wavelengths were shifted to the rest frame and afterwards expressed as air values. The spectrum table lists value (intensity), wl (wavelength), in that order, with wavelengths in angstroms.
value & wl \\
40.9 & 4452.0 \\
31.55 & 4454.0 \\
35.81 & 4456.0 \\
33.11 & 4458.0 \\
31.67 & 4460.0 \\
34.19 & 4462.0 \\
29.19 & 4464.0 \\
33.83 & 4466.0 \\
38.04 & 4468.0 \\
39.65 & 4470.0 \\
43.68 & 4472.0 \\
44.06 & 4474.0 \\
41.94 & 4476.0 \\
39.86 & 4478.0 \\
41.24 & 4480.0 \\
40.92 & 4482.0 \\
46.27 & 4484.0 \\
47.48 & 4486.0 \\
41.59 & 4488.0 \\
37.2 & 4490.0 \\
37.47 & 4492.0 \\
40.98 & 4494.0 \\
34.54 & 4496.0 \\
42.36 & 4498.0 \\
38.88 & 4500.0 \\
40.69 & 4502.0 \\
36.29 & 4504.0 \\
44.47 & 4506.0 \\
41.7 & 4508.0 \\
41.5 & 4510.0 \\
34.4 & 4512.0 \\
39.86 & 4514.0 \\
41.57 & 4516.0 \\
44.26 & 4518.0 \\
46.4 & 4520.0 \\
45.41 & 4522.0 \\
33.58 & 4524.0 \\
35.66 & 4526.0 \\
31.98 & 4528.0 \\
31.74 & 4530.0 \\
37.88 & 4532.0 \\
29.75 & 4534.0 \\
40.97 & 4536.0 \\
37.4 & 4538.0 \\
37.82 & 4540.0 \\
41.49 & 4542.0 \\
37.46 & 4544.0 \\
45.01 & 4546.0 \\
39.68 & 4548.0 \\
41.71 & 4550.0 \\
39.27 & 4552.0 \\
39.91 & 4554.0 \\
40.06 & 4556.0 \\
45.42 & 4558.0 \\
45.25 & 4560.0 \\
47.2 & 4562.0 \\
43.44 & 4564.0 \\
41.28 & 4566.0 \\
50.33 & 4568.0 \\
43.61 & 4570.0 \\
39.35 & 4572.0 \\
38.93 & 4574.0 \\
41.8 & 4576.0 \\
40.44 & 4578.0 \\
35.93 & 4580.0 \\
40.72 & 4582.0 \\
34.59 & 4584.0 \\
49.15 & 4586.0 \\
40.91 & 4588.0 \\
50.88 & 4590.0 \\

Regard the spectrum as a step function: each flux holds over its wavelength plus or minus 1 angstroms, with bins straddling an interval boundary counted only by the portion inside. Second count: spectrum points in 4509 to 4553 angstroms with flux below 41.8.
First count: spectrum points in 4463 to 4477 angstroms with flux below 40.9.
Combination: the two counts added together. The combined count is 22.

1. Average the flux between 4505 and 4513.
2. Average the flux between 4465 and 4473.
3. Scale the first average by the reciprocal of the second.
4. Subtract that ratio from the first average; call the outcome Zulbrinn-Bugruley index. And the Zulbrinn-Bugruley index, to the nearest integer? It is 39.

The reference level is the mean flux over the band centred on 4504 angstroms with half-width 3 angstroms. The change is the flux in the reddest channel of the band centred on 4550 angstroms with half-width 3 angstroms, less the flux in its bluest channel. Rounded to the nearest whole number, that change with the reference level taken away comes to -41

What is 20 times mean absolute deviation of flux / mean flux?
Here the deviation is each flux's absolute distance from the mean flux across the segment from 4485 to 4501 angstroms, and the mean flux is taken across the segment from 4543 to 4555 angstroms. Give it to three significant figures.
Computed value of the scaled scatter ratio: 1.50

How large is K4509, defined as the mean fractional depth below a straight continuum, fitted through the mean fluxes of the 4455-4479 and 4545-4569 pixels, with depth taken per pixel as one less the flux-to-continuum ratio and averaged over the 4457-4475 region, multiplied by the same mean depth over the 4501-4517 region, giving -0.0001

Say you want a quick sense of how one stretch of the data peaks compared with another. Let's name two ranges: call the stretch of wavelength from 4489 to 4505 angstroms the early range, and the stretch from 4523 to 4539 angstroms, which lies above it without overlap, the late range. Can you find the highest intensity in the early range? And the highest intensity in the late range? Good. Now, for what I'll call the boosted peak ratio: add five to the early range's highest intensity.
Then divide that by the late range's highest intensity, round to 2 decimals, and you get 1.16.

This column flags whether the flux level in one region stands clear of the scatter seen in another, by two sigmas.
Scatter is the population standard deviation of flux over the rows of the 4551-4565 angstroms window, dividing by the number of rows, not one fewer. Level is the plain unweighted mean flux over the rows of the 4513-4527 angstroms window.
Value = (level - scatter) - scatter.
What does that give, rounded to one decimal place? 35.1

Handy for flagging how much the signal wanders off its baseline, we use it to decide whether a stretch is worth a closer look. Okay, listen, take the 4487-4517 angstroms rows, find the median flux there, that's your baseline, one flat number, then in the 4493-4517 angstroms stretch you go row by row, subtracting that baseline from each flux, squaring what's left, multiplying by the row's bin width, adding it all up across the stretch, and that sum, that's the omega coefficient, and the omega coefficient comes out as 241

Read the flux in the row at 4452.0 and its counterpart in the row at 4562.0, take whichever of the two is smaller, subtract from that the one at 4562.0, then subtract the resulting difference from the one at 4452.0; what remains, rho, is 47.2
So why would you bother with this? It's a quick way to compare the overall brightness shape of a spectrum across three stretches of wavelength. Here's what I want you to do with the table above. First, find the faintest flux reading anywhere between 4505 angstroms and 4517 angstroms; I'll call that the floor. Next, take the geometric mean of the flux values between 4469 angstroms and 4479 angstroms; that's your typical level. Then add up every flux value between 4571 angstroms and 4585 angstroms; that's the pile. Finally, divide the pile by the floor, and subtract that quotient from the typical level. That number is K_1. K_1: 33.9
